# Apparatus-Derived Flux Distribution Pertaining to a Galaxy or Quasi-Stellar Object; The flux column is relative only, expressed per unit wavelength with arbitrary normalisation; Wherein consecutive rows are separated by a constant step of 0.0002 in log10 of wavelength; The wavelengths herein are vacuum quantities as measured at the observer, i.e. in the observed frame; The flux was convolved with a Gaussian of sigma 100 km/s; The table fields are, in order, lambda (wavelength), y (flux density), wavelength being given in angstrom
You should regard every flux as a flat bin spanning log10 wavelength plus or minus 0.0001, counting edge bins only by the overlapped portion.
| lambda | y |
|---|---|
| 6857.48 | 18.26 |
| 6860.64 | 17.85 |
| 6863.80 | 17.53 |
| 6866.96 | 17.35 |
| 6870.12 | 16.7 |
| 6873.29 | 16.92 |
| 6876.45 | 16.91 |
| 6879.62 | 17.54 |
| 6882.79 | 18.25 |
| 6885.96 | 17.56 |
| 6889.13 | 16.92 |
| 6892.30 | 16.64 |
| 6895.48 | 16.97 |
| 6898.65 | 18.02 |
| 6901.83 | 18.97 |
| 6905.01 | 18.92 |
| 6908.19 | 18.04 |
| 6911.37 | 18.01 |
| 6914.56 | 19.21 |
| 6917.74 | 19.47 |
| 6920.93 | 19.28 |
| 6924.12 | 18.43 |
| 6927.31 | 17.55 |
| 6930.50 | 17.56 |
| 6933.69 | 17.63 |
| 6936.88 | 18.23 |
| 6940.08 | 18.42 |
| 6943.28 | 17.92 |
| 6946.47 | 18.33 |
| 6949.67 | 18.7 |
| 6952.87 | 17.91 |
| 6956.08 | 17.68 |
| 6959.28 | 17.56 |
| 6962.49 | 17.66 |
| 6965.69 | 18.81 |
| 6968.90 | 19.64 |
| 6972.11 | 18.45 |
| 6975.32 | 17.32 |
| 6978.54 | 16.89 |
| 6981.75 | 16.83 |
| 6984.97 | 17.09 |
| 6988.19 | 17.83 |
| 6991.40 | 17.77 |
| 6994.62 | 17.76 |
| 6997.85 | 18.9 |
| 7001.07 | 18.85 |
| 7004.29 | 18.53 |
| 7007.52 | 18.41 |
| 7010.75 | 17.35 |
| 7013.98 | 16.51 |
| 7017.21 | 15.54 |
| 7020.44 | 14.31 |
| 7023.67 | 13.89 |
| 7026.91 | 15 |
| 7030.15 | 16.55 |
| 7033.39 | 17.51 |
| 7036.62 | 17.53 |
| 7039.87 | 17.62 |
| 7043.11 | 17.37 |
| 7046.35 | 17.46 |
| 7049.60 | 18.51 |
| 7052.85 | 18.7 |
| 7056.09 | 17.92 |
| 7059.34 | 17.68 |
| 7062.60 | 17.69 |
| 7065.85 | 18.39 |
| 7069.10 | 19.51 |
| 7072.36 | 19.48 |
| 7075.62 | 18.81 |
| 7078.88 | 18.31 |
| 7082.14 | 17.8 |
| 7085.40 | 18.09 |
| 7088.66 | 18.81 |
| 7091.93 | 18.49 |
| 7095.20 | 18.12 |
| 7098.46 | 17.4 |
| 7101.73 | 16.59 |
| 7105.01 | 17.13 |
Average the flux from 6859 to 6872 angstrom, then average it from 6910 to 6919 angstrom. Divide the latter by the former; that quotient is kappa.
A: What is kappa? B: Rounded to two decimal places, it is 1.09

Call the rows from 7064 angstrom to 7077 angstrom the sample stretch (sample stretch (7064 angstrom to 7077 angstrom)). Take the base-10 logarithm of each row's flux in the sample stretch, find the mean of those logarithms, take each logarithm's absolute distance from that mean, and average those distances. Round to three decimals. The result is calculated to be 0.010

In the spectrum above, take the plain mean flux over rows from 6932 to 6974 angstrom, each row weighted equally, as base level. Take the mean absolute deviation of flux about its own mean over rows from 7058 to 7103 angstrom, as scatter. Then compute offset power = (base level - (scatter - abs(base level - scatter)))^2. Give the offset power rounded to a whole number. 1242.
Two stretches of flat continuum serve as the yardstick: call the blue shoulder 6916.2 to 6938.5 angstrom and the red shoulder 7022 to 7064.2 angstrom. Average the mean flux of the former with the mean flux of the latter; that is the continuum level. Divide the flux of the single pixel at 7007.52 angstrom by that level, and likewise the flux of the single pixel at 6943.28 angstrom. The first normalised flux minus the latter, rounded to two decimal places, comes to 0.03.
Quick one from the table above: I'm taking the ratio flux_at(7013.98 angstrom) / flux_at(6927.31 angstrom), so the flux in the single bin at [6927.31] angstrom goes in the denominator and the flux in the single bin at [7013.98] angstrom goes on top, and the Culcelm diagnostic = 0.94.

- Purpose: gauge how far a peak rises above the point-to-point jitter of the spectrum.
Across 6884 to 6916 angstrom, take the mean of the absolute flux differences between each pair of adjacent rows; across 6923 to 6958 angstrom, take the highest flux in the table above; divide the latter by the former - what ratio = 31.1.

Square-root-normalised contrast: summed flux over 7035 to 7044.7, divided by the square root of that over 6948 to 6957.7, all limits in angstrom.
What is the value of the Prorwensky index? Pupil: 7.1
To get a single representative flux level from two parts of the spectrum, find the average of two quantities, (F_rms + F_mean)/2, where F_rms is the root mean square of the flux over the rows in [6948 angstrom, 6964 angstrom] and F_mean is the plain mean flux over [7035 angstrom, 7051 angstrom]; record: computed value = 17.8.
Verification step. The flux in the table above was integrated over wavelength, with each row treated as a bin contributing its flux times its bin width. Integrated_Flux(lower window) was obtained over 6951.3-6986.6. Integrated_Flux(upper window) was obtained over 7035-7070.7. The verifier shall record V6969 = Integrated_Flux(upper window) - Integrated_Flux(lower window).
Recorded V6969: 16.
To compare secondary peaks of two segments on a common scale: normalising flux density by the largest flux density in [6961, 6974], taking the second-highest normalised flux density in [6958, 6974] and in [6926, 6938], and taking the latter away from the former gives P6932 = 0.060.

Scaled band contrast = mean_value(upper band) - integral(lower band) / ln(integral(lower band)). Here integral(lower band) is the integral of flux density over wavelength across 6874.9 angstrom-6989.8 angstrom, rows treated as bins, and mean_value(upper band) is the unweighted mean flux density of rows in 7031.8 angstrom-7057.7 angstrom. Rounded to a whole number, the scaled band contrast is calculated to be -253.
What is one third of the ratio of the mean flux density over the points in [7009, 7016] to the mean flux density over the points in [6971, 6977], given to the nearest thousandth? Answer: 0.316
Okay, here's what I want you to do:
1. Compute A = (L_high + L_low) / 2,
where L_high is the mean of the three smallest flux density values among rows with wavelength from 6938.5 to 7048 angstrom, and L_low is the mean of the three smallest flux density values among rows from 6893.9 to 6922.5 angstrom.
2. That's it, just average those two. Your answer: 16.0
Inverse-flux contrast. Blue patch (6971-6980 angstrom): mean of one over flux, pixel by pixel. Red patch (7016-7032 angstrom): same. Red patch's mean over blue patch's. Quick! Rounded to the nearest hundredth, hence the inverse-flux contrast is 1.17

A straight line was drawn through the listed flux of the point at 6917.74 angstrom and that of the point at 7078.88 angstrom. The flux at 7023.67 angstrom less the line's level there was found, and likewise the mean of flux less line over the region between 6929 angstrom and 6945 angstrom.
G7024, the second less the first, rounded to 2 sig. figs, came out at 3.4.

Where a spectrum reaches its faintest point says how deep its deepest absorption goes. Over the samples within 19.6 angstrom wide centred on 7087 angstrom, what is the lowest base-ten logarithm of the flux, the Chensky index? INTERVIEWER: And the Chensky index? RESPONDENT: 1.25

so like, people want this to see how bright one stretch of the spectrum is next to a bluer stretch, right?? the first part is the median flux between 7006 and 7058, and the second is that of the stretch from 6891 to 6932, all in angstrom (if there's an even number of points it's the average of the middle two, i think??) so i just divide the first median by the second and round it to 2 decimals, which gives 0.97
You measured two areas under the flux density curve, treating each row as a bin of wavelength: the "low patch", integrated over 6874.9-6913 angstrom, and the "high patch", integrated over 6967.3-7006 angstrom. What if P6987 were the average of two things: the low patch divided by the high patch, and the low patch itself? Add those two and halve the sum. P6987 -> 338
